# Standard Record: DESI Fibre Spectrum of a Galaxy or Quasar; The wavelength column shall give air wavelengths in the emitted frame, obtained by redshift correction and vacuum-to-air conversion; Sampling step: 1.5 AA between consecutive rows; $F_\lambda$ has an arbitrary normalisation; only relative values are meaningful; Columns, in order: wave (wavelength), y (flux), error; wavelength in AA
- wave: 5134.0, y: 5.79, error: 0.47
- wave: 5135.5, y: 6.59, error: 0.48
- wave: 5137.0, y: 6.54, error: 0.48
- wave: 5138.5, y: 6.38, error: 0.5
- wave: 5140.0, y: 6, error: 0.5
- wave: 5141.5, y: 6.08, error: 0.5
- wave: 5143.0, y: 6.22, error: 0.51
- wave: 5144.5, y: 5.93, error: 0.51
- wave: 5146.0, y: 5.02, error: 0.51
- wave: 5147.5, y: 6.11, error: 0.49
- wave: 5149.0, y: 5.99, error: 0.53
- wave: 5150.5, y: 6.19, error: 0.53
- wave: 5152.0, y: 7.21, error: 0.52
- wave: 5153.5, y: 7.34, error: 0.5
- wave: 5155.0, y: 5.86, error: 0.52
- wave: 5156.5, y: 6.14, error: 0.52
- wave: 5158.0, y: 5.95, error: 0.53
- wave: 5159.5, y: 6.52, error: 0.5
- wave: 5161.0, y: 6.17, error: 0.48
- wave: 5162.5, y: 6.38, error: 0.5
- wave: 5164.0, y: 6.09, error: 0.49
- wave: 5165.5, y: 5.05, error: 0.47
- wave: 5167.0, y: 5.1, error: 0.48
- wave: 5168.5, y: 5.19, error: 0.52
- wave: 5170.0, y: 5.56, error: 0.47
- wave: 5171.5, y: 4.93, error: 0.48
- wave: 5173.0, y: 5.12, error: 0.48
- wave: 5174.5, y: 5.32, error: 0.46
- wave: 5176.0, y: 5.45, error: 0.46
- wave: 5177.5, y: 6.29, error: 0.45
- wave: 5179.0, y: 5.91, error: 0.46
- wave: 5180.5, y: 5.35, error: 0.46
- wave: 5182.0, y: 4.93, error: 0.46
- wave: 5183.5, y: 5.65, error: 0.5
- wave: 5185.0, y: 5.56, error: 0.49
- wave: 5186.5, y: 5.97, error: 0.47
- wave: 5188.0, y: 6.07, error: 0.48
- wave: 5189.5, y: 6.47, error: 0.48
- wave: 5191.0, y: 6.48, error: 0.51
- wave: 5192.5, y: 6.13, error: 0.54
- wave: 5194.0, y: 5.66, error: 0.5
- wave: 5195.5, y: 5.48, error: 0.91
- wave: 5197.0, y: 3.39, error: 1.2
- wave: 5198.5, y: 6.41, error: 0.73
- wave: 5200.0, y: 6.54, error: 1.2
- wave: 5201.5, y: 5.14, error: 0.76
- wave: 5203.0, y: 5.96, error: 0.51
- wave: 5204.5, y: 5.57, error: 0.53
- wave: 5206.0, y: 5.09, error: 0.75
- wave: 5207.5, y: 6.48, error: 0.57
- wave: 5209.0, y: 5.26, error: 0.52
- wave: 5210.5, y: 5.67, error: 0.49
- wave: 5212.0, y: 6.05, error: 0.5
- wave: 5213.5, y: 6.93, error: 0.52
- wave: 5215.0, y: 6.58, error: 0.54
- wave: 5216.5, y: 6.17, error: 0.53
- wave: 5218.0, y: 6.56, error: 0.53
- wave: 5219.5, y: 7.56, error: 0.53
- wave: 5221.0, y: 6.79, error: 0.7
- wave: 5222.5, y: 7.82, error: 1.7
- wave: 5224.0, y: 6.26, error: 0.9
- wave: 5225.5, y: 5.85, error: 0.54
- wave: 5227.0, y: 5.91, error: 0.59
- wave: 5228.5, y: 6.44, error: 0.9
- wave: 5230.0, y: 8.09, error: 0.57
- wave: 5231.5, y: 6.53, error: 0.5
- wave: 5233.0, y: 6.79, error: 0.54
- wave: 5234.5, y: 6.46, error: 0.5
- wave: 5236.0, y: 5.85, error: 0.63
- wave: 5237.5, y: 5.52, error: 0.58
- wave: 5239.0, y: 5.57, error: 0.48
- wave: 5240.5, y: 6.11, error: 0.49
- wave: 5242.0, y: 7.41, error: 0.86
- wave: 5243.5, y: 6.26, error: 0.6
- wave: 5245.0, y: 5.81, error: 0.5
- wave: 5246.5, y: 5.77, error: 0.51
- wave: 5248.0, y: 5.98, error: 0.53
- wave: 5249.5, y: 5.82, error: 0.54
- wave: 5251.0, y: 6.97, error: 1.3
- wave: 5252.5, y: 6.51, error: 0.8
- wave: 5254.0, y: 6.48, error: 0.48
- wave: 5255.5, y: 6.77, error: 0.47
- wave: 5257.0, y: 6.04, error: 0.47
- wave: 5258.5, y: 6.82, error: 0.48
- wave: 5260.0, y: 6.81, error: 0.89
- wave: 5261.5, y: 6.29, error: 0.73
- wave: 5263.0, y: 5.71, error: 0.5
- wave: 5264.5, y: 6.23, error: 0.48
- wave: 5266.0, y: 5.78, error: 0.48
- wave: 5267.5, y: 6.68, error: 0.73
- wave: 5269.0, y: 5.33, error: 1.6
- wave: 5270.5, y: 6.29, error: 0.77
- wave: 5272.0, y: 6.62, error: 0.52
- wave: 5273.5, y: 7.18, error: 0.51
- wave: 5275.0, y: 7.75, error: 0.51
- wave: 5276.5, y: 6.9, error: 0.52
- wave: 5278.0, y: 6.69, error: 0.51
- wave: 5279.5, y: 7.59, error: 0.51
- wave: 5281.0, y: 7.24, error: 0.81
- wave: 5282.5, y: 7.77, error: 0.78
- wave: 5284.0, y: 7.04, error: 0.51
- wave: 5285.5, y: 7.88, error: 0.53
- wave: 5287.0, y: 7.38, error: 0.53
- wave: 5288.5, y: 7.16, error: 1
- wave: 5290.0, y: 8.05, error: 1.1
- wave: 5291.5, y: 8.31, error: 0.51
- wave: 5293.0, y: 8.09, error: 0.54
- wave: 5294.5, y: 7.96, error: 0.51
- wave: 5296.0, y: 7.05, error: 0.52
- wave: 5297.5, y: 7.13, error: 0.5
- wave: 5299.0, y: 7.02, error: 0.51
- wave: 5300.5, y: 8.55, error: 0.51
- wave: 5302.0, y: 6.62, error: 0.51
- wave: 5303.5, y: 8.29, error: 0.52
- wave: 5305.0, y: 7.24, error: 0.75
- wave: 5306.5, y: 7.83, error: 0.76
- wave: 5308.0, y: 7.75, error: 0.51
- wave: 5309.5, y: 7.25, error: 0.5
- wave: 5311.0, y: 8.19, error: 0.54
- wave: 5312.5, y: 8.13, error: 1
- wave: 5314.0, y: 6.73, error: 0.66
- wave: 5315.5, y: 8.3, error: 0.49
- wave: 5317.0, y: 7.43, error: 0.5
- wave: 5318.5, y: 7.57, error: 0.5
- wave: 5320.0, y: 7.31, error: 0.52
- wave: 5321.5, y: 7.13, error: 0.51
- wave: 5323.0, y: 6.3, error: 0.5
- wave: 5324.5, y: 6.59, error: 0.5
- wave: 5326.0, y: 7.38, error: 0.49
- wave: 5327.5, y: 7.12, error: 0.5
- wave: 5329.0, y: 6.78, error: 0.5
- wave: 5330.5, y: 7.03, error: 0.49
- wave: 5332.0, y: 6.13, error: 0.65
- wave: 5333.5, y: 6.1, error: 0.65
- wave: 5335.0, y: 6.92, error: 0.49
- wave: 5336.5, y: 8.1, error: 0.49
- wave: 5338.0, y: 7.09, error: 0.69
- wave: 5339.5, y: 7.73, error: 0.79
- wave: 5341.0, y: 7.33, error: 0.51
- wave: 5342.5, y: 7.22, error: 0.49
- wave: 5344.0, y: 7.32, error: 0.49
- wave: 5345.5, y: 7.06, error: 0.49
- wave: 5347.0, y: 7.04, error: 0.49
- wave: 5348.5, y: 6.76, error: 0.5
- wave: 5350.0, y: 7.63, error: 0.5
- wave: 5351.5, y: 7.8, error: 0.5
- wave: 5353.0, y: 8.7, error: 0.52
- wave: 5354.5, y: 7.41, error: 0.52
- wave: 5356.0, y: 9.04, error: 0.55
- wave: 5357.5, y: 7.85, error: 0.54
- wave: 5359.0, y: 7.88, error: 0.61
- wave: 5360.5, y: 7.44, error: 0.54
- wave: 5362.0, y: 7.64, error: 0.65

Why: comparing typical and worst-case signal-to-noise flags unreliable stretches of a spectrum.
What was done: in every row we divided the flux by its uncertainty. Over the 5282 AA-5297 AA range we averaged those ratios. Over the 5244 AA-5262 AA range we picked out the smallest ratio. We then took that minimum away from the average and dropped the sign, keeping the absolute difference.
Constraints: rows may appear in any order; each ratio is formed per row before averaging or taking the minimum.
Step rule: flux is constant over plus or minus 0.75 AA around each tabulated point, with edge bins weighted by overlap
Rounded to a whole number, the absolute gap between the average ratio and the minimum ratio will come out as 7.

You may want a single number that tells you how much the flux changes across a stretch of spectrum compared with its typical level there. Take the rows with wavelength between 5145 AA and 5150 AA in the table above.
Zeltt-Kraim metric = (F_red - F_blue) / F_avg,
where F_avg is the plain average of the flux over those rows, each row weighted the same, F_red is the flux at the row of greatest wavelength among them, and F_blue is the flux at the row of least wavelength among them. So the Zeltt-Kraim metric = 0.17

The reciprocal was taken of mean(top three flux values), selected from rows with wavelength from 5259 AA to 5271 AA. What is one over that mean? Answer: 0.152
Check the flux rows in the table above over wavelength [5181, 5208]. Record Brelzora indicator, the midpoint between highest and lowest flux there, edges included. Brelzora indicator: 5.0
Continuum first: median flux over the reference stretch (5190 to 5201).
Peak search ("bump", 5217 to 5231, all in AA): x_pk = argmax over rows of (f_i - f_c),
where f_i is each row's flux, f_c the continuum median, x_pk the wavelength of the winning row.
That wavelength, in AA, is 5230.0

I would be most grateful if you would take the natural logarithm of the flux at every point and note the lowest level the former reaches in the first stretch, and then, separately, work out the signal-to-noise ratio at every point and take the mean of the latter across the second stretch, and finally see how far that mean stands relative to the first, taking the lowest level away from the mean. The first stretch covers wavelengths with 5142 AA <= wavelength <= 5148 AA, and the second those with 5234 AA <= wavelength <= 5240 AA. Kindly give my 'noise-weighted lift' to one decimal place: 9.2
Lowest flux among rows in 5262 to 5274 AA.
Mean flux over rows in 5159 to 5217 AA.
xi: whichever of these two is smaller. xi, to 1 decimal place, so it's 5.3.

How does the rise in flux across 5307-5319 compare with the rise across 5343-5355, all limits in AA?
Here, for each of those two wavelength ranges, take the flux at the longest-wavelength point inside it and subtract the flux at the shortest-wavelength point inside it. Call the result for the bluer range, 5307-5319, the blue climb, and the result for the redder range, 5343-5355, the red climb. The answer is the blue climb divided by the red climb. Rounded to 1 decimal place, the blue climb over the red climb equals -2.0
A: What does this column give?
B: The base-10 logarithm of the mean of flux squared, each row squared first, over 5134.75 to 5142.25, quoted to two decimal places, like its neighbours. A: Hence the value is 1.60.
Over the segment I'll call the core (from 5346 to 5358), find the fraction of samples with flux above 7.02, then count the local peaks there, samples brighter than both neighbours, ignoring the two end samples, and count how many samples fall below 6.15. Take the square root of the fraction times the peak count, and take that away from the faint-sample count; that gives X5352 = -1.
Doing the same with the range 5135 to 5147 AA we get 4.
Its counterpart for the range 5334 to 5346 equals -2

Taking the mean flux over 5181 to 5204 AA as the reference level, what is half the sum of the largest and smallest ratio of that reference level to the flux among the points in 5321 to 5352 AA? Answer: 0.822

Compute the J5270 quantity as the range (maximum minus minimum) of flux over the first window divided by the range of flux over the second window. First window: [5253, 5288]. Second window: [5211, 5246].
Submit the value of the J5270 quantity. 0.99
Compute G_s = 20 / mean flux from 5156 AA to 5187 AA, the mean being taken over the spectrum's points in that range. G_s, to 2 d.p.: 3.54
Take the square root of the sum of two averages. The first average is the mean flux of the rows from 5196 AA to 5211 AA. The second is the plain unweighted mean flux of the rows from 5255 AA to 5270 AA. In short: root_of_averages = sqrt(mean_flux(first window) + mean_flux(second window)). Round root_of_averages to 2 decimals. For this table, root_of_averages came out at 3.43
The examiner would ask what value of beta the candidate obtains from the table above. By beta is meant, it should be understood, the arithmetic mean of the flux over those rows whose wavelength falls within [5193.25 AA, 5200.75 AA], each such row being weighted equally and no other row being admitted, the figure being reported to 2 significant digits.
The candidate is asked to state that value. 5.5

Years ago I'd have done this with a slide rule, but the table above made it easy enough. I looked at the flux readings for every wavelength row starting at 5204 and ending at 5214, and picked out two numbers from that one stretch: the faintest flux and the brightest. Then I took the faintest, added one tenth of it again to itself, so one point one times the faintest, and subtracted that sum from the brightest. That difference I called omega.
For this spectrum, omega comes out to 1.33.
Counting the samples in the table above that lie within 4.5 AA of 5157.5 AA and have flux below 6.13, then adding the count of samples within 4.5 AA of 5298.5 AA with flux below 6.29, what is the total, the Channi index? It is 2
